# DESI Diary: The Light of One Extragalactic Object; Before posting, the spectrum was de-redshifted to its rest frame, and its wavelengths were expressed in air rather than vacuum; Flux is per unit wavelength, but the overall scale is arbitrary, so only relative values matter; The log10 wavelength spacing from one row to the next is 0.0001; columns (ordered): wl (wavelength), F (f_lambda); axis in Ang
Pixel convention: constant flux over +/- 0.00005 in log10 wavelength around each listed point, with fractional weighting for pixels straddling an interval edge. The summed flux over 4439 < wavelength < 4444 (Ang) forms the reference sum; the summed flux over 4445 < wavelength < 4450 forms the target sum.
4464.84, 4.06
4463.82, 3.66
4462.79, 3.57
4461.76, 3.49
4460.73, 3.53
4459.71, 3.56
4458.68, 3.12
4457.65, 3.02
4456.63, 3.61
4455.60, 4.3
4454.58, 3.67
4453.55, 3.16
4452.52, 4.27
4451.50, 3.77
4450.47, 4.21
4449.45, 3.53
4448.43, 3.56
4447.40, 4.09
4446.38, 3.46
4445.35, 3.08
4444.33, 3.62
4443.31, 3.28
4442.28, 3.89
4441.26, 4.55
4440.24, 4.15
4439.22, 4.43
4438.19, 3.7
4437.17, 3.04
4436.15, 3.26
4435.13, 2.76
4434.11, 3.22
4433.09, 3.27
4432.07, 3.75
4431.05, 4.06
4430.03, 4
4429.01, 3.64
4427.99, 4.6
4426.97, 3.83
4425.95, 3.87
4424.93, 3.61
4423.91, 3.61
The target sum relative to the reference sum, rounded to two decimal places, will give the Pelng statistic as 0.87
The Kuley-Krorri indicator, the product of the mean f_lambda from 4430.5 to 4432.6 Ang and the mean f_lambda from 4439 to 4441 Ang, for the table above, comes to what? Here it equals 16.8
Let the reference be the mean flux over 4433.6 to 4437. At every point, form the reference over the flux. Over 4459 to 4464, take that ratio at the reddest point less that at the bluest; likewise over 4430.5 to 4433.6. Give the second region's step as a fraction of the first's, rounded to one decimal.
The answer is -7.8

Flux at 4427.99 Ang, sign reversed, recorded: -4.6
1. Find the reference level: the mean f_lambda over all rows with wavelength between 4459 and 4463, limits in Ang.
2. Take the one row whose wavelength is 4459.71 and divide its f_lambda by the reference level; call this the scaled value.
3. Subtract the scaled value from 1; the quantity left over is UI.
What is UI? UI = -0.01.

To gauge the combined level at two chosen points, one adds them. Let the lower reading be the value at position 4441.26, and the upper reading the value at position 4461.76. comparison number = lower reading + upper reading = 8.04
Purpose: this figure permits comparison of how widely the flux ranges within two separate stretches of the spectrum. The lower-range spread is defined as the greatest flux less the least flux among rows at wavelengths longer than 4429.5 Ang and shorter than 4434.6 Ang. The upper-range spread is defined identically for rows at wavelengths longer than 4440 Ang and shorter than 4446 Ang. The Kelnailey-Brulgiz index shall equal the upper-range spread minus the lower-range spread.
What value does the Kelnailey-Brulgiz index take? 0.6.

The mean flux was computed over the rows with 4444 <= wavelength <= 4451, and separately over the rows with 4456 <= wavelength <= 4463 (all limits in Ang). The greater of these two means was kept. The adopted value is 3.65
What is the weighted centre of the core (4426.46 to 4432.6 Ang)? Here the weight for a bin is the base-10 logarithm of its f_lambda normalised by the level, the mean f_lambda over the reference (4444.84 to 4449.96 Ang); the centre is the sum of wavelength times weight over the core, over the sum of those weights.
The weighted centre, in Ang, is 4429.2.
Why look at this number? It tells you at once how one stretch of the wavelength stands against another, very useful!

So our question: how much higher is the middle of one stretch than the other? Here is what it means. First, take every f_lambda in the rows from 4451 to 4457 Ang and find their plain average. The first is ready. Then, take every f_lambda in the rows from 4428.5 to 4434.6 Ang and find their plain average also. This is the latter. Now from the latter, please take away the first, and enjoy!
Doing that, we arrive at -0.14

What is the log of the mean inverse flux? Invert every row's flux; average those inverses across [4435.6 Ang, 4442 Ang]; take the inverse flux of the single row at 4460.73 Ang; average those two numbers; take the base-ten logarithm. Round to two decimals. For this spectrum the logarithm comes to -0.56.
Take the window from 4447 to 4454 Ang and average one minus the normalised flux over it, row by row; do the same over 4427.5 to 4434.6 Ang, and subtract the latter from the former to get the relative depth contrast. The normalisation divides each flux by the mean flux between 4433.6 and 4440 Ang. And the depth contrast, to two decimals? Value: 0.00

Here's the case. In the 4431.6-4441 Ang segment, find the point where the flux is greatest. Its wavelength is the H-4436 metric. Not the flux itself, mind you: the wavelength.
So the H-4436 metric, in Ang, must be 4439.22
